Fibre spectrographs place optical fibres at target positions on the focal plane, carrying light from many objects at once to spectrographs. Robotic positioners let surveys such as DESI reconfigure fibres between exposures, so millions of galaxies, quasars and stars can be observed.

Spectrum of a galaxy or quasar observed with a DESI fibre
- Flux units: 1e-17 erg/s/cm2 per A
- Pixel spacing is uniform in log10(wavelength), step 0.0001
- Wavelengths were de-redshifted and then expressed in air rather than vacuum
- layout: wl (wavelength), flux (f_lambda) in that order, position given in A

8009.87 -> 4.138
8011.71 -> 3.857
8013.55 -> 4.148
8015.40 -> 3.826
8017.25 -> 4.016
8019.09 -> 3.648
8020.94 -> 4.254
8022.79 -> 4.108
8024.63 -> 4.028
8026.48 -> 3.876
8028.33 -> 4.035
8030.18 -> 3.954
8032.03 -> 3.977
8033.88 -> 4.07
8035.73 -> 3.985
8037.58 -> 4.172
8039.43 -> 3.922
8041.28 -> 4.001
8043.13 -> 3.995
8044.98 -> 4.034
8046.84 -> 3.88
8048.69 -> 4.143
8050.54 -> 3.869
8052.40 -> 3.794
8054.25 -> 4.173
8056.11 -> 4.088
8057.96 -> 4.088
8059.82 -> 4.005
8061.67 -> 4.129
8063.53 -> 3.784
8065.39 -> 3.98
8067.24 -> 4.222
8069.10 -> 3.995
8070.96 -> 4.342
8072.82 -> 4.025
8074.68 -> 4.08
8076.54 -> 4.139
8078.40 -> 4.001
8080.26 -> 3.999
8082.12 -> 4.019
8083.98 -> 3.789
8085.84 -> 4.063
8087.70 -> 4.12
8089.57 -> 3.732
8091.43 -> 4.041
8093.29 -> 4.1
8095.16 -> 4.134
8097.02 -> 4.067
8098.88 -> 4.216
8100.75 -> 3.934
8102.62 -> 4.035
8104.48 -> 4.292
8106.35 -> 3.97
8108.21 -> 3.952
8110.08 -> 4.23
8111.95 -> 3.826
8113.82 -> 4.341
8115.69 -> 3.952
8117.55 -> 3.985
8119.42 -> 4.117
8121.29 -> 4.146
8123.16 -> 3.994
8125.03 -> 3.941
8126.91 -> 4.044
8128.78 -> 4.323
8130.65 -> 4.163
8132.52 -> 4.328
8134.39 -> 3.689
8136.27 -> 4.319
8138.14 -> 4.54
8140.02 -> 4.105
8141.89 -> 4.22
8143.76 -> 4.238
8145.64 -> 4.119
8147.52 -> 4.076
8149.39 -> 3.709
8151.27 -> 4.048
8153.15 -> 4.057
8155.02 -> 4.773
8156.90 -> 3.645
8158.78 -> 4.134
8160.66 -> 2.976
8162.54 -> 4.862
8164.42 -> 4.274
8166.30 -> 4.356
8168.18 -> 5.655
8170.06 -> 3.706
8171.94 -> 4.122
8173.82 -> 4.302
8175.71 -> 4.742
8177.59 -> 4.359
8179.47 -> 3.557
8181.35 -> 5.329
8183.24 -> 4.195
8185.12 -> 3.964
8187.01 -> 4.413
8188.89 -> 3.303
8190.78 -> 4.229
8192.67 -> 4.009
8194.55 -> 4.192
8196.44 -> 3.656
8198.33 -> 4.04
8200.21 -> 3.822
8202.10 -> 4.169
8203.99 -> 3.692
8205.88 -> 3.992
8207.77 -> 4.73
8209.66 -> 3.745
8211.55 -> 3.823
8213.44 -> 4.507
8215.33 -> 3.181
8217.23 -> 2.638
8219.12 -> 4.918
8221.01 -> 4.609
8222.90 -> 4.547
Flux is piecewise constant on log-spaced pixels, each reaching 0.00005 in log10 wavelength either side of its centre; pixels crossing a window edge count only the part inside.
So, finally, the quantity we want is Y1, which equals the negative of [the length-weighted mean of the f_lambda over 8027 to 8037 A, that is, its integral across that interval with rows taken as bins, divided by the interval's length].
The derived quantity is -4.00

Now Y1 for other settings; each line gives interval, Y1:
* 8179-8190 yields -4.15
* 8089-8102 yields -4.04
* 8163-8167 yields -4.38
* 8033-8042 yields -4.03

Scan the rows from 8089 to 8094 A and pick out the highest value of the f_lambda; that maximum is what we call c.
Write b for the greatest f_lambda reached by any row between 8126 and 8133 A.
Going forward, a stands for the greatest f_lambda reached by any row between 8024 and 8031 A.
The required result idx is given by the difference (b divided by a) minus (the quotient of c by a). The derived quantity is 0.06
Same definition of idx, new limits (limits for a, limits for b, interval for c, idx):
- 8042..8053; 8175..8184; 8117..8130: 0.24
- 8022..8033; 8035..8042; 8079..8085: 0.04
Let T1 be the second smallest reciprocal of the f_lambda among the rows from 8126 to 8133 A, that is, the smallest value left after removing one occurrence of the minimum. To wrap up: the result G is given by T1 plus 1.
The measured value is 1.23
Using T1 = 0.231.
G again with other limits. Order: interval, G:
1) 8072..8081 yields 1.25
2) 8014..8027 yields 1.24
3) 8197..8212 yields 1.24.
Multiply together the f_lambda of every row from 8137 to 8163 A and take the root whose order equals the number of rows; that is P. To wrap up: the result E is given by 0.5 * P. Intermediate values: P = 4.08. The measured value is 2.04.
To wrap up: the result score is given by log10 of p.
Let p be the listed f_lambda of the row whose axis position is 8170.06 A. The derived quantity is 0.569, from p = 3.706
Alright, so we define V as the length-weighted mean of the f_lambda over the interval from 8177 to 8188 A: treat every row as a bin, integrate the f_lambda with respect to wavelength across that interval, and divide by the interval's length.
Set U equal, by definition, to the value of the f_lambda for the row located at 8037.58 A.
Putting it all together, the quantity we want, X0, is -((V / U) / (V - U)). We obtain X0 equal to -8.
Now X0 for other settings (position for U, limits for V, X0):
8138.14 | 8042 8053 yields 1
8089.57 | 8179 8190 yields -3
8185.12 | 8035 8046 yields -19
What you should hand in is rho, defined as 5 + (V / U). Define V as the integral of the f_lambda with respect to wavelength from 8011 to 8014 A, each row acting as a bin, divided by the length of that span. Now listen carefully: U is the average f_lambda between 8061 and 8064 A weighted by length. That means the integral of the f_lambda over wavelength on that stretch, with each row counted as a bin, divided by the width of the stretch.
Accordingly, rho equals 6.01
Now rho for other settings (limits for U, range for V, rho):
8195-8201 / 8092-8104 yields 6.06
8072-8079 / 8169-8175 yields 6.01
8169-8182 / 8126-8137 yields 5.96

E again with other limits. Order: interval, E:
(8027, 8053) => 1.99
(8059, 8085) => 2.02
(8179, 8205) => 2.01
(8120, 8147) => 2.08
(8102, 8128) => 2.03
